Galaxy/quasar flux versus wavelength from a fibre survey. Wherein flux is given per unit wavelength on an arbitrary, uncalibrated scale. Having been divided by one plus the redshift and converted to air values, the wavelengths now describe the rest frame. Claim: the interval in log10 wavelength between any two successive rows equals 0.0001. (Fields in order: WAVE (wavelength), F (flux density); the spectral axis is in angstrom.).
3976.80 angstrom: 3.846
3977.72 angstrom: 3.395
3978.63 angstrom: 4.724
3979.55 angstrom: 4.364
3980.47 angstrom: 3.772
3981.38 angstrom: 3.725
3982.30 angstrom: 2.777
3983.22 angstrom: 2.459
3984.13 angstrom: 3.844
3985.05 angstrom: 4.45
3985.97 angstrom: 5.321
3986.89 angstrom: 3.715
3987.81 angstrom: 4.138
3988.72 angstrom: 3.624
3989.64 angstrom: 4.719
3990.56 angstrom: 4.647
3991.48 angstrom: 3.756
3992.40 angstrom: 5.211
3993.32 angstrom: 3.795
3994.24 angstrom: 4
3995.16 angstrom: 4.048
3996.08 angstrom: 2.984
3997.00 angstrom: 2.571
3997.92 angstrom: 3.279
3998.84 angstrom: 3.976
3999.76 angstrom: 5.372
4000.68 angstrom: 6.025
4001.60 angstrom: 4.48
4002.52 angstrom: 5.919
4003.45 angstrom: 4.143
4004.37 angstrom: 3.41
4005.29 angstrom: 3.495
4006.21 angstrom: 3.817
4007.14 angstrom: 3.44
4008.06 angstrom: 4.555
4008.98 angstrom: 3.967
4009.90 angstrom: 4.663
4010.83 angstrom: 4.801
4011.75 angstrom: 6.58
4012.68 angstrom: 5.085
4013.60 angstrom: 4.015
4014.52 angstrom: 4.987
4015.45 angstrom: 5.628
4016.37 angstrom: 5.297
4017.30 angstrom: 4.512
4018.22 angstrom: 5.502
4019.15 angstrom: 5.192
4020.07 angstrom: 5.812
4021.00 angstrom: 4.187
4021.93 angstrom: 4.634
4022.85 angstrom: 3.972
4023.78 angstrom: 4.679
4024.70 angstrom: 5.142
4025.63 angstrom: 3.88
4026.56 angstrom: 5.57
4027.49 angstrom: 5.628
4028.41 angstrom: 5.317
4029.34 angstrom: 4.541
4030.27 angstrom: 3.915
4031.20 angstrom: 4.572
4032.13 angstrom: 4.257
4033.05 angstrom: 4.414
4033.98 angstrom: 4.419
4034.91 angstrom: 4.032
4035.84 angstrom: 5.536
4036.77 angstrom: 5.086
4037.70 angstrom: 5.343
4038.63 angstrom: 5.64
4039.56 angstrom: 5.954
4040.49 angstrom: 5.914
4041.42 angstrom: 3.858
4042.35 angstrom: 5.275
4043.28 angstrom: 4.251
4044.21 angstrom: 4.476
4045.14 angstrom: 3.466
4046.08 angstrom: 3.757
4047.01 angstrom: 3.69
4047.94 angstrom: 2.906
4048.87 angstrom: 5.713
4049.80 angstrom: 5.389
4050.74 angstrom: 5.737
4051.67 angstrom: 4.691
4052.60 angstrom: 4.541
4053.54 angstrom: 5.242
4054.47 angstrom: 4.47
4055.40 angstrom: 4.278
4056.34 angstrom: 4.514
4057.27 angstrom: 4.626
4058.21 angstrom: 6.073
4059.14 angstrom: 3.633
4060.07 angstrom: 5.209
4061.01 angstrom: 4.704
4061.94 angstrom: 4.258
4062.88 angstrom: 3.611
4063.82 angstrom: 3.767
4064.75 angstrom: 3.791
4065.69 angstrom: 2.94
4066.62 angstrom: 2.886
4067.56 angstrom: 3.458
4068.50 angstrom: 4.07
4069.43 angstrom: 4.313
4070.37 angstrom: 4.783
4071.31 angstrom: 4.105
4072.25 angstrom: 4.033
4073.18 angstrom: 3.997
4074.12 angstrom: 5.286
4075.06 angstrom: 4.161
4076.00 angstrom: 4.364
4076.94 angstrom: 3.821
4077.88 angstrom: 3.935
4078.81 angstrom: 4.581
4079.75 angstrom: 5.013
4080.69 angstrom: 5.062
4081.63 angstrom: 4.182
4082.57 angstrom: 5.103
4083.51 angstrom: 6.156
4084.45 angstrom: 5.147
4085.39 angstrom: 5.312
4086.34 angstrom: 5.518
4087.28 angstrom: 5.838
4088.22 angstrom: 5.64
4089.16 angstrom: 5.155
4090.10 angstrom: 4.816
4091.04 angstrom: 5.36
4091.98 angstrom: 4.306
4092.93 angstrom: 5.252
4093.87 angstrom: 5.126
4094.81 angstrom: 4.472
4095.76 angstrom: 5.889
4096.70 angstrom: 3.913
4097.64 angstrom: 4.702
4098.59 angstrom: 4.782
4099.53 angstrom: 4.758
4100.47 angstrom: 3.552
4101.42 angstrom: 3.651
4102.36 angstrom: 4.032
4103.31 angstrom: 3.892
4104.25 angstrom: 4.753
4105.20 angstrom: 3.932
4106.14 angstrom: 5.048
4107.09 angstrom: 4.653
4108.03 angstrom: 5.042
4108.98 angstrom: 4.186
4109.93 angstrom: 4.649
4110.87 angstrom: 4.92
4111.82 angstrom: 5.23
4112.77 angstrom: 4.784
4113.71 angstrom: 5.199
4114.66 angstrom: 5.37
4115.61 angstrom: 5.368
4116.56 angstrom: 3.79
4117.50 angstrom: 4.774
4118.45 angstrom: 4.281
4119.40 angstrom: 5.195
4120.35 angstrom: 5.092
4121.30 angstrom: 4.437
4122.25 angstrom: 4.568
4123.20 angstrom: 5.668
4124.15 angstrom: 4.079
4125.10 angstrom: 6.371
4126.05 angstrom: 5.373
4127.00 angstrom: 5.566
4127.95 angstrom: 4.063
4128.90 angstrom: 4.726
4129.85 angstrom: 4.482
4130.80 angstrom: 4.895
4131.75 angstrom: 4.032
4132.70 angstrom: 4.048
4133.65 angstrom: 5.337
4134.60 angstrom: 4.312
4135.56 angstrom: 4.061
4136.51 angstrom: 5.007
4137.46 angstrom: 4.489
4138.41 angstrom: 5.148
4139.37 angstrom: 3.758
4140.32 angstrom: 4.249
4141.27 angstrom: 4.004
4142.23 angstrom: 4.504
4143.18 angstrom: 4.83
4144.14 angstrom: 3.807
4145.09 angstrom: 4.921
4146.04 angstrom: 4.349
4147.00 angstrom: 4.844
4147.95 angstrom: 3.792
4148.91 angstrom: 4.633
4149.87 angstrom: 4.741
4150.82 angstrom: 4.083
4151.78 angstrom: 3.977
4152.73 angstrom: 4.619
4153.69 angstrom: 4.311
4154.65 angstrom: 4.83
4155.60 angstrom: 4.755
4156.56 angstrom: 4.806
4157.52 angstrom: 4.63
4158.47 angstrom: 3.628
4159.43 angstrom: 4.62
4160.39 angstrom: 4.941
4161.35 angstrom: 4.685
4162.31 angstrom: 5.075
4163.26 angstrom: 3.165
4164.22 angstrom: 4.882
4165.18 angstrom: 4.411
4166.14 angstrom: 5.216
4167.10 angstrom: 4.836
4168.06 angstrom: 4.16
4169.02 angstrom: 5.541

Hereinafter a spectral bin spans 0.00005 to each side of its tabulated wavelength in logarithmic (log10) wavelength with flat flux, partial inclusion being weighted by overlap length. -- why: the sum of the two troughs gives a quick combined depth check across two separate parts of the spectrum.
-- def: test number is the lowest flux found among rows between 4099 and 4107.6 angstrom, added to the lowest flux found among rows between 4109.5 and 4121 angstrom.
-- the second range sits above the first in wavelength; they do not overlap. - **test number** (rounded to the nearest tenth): 7.3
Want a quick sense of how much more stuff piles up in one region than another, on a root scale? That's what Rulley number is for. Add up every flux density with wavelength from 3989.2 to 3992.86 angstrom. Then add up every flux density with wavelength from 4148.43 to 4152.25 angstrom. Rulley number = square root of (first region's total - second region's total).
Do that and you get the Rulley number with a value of 0.9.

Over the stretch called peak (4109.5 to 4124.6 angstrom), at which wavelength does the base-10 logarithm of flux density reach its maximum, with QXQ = 4123.20 angstrom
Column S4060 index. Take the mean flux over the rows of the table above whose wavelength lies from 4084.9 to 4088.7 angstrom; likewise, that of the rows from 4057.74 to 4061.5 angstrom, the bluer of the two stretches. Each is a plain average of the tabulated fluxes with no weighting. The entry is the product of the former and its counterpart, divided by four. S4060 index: 6.8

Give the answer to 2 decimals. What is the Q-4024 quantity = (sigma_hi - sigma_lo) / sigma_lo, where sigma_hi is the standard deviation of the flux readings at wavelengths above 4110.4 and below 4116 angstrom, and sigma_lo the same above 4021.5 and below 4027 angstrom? -0.63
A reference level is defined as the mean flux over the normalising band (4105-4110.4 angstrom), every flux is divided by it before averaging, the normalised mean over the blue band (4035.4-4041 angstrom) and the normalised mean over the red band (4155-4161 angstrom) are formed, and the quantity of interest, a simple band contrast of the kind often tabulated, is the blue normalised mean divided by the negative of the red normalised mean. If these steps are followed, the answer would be -1.22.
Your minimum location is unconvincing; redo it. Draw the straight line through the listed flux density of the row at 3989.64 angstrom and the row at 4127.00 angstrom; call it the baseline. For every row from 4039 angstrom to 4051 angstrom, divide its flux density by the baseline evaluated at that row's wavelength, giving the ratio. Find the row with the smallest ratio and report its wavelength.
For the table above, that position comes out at 4047.94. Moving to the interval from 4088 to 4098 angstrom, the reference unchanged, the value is 4096.70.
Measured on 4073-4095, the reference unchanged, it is 4076.94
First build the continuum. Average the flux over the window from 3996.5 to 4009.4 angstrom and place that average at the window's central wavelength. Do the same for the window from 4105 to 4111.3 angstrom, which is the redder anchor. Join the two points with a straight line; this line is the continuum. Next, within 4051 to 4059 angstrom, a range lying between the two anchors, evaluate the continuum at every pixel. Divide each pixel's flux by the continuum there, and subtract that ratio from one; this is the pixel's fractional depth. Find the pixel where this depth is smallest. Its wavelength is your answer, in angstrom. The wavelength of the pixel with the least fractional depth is 4058.21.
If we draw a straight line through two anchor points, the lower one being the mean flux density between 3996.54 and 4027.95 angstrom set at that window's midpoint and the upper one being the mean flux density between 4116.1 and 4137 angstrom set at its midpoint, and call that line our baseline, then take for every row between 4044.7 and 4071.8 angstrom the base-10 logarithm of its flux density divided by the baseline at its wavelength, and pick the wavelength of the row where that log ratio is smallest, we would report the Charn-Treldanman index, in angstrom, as 4066.62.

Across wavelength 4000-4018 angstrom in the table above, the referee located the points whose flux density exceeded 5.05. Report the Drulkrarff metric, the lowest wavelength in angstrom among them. 4000.68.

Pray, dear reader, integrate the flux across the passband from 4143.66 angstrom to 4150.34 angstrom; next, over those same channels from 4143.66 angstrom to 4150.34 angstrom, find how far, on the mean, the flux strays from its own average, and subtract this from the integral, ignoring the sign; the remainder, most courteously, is 29.3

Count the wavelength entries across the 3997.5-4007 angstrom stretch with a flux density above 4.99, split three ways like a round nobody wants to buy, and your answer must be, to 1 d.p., 1.0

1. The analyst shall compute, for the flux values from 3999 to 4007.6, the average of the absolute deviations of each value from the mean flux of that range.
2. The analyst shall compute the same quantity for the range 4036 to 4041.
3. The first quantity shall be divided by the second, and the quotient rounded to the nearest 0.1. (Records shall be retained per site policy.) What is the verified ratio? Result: 3.0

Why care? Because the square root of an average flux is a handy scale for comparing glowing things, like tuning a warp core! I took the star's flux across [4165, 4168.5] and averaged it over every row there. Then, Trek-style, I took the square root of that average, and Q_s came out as 2.16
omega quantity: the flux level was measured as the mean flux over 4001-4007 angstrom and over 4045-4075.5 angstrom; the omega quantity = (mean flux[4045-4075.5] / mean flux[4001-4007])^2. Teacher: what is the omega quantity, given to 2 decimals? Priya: 1.05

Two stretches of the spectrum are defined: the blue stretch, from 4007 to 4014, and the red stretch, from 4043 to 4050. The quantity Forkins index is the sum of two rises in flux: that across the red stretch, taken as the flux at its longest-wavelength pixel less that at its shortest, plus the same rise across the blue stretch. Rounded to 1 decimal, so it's 1.7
